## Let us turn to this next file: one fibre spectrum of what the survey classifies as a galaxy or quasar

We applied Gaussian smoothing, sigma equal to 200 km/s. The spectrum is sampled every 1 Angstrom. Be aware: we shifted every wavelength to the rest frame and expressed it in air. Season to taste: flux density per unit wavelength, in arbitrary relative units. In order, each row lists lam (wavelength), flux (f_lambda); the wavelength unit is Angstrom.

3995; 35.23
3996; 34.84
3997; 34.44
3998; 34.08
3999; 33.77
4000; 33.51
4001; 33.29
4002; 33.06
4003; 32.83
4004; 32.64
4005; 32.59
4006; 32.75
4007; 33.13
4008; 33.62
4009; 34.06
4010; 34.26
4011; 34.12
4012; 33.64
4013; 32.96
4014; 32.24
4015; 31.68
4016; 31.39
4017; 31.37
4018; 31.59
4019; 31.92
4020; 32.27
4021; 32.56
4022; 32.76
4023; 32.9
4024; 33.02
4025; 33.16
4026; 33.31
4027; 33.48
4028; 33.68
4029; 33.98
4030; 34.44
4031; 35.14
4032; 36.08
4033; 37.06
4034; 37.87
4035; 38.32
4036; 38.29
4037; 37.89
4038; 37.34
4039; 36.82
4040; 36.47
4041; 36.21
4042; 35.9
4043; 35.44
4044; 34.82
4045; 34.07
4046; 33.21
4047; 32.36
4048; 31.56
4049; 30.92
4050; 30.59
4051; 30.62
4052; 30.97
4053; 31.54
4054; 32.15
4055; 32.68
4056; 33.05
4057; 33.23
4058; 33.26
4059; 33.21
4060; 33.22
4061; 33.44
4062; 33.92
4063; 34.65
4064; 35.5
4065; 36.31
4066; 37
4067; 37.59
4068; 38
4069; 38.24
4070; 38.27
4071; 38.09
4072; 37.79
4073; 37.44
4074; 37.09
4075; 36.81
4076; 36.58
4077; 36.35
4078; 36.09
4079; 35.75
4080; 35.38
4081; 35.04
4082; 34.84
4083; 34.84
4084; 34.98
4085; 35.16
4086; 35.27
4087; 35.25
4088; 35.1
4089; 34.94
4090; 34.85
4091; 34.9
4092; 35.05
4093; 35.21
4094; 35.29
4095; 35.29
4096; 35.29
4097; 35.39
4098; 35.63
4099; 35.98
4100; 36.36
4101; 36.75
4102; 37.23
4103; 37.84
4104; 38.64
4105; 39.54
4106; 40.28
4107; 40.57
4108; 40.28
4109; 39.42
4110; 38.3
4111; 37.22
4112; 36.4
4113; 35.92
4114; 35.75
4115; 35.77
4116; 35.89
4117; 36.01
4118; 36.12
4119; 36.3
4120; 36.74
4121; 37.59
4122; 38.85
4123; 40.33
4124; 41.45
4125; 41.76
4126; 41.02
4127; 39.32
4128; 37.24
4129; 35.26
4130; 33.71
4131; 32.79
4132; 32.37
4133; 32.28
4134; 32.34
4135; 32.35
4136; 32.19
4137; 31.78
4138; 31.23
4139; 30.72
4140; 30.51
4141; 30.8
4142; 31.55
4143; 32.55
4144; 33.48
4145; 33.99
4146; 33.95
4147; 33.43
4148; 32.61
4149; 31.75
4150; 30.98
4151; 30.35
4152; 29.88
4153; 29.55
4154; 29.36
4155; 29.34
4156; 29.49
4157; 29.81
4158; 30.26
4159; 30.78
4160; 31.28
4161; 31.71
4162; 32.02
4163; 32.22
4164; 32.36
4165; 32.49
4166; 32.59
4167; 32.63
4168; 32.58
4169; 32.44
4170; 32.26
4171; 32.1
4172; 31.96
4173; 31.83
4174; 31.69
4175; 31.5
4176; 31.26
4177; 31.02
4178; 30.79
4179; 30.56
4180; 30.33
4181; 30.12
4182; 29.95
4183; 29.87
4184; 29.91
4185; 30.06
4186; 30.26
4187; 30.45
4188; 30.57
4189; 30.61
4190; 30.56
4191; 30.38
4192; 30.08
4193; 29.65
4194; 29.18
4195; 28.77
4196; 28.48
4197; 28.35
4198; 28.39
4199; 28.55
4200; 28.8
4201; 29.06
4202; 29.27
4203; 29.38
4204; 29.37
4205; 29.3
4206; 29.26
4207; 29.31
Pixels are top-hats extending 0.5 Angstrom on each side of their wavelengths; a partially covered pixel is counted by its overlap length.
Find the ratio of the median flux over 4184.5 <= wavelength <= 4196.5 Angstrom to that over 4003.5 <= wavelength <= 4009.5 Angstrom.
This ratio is 0.92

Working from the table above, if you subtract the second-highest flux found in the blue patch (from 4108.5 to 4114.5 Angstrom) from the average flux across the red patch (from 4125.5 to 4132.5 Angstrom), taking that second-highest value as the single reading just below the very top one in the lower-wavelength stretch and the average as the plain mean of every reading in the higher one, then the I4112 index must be -2.3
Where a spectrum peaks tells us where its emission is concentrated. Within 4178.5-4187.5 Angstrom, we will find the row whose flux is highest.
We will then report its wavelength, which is 4179 Angstrom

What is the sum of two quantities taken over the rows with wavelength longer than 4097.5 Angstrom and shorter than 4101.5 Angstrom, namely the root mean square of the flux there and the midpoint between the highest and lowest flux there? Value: 72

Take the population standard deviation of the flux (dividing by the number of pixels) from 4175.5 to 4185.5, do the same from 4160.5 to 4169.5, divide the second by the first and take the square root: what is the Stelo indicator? 0.78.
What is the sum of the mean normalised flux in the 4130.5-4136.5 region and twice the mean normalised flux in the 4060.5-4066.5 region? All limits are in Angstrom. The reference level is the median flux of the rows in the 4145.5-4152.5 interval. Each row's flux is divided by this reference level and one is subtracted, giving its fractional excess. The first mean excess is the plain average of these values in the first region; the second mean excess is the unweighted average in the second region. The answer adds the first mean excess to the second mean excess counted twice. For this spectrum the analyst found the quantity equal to 0.233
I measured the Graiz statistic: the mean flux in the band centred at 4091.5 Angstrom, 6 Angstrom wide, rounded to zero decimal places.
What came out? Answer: 35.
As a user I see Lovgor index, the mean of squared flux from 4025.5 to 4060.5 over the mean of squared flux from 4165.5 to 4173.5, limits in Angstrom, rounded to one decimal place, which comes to 1.1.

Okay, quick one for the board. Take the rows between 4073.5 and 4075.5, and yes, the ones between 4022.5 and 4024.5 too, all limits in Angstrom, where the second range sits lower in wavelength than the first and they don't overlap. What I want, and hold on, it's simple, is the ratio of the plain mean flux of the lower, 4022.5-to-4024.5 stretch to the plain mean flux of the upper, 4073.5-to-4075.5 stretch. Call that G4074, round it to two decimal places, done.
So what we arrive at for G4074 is 0.89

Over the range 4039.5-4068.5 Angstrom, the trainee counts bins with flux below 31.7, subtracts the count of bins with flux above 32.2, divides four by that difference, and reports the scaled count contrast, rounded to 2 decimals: -0.25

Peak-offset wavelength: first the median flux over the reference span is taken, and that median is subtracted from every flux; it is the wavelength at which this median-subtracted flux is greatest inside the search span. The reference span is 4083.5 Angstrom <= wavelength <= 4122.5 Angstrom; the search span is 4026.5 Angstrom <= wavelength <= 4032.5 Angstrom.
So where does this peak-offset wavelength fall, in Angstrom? 4032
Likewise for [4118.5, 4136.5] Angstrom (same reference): 4125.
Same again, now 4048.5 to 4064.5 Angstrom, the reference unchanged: 4064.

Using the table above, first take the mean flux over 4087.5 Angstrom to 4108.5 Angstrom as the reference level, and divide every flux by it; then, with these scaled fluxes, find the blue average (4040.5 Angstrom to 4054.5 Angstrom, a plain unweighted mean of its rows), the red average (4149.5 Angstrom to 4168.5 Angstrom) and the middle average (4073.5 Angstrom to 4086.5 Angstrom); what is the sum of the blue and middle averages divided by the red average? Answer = 2.21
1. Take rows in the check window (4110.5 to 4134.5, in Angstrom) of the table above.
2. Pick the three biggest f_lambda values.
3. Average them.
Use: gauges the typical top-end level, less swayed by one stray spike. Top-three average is 41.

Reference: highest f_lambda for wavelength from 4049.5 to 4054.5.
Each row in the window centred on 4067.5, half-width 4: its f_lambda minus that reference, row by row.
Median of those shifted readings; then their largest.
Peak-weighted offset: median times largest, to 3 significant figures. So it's 34.5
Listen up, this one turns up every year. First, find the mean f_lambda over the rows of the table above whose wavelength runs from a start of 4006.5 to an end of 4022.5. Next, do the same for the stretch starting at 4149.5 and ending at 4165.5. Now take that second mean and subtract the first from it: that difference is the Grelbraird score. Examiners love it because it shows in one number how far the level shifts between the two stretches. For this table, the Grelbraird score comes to -2.0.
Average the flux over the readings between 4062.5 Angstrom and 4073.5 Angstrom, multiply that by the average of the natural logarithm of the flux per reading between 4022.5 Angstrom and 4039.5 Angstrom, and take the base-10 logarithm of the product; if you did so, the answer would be 2.12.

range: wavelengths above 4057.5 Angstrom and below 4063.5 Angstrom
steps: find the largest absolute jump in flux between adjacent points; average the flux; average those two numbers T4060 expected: 17.2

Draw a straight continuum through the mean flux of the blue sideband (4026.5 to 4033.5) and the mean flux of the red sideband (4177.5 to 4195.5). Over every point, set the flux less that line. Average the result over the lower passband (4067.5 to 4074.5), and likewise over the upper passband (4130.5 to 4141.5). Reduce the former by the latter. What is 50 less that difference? 46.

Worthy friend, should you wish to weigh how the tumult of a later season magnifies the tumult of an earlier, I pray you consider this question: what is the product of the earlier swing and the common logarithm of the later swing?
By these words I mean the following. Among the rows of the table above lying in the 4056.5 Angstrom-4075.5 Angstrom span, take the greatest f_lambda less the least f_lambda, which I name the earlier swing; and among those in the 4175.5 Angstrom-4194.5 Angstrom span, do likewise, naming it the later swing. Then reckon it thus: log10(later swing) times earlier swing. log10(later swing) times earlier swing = 1.6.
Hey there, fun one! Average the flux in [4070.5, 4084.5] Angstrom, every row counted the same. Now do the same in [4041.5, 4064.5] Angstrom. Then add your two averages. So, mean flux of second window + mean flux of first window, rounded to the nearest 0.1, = 69.3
